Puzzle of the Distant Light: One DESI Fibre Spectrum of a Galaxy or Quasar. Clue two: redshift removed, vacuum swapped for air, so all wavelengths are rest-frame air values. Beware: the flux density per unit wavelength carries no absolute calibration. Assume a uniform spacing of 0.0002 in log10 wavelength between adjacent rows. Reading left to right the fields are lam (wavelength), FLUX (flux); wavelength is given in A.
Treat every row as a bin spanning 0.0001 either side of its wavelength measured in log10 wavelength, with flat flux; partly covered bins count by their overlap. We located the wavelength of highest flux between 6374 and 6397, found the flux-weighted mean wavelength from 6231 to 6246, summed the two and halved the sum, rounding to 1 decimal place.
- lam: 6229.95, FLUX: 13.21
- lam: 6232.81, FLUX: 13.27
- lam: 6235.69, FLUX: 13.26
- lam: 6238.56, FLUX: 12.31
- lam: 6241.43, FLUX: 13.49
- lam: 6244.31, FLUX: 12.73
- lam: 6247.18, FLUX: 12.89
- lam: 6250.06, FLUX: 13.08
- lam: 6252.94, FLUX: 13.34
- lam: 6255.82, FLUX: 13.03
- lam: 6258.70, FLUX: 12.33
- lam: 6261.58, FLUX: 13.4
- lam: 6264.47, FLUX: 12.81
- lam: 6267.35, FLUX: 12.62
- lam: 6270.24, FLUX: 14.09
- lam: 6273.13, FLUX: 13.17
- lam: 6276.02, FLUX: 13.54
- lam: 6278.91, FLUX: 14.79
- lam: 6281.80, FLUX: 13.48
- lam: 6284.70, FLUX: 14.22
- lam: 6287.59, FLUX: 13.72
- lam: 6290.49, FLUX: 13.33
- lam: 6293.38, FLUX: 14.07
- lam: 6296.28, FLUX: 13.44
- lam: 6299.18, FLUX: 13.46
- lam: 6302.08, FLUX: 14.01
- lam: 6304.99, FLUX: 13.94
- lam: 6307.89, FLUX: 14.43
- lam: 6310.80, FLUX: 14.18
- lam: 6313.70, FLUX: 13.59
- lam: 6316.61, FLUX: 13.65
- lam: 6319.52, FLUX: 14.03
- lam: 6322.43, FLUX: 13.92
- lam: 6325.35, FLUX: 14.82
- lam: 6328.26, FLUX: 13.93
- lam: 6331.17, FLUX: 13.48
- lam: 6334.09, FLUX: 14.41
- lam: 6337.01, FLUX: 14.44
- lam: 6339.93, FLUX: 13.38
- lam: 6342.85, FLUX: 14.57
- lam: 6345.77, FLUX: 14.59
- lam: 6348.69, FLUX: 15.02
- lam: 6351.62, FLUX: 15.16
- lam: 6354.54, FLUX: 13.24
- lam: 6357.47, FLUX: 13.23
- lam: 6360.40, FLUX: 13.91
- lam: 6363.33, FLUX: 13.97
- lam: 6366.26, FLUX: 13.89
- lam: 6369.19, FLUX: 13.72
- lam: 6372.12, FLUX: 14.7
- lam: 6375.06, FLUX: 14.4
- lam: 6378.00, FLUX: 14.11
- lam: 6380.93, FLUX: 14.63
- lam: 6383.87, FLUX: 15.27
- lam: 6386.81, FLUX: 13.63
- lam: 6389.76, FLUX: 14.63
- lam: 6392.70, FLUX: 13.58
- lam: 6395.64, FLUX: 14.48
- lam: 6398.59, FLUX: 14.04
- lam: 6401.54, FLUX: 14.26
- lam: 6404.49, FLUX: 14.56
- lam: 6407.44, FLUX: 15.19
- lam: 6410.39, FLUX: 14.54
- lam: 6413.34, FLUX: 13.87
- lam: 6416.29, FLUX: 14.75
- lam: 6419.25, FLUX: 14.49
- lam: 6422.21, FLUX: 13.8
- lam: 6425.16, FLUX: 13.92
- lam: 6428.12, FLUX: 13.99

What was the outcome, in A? 6311.2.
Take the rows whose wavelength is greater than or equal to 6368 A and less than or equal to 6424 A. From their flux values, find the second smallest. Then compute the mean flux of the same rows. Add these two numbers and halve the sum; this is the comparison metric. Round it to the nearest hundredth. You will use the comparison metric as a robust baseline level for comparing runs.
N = 13.99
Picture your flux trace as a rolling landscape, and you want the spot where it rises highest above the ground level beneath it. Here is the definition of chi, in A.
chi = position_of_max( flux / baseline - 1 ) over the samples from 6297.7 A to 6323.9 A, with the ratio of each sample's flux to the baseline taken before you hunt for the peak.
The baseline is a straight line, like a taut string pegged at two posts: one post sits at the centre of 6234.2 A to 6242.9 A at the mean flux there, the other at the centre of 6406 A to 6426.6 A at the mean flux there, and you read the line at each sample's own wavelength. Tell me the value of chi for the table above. 6307.89 A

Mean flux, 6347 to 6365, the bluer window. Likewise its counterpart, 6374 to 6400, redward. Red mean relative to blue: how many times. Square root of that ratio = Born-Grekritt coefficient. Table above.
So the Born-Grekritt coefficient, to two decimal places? 1.01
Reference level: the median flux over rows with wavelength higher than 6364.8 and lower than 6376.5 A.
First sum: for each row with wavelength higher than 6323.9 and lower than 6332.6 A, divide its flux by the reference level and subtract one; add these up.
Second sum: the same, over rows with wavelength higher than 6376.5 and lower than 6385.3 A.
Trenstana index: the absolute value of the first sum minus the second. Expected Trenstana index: 0.13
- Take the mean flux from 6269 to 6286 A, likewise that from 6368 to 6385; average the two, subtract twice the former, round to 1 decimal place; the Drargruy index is -13.6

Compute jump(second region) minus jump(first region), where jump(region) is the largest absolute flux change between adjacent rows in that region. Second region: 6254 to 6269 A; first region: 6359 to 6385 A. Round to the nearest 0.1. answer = 0.1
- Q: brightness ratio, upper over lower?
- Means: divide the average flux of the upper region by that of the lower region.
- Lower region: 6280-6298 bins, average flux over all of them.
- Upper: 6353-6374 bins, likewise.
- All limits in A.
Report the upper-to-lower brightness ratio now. 1.01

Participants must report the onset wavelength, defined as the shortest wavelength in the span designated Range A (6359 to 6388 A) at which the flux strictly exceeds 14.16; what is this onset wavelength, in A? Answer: 6372.12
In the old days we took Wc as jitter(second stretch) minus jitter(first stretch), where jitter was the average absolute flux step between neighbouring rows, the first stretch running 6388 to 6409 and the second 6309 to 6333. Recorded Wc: -0.1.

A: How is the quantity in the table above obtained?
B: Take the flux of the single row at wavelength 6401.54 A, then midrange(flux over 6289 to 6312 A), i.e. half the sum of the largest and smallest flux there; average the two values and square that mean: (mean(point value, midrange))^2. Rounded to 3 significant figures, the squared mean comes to 198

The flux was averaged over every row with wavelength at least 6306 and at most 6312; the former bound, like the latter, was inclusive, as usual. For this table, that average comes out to 14.3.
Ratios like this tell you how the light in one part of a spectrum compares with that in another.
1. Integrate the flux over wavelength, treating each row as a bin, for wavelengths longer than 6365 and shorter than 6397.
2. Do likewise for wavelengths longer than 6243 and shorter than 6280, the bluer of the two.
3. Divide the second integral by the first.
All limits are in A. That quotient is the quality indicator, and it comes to 1.07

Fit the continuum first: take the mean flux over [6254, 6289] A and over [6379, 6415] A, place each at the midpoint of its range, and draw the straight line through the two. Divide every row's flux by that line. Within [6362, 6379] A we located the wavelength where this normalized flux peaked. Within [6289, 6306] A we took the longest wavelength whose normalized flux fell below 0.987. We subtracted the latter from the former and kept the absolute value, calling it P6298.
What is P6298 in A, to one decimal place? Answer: 72.9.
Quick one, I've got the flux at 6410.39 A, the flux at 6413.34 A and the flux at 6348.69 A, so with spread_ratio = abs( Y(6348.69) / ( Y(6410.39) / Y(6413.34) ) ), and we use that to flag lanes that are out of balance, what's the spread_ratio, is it 14.3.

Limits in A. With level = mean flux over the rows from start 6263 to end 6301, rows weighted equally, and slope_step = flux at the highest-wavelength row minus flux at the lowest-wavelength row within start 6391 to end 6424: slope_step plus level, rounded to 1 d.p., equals 13.8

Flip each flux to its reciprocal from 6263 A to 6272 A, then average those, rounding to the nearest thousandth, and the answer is 0.076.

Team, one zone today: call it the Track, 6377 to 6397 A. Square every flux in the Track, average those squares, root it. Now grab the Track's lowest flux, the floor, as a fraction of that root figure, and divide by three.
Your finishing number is 0.316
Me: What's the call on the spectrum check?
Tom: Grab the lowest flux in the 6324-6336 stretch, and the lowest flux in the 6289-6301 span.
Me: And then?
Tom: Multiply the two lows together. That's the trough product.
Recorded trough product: 180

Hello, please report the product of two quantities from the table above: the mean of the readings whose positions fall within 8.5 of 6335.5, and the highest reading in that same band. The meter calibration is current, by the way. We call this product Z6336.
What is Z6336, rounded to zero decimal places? 204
